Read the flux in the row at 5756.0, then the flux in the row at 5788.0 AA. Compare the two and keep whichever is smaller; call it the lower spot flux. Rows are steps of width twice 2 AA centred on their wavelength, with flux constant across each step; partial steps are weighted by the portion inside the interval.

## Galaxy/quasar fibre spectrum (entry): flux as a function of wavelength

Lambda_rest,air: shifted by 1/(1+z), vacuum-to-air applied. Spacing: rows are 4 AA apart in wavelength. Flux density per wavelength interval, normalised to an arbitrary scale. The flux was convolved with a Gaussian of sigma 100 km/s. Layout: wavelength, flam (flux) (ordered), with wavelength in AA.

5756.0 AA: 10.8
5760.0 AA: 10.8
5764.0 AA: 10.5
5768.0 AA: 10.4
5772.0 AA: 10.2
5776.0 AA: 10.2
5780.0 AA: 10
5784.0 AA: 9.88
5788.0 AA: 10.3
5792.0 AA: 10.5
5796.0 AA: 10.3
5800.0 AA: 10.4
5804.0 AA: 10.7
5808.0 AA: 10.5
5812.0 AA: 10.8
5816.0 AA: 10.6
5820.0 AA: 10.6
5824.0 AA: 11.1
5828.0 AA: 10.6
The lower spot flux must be 10.3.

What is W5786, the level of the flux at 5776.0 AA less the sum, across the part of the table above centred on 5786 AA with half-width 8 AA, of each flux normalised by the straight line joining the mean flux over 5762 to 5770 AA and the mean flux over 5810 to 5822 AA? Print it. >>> 6.3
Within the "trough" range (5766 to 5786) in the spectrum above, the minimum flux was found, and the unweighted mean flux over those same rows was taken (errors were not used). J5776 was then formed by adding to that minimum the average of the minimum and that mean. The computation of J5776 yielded 19.9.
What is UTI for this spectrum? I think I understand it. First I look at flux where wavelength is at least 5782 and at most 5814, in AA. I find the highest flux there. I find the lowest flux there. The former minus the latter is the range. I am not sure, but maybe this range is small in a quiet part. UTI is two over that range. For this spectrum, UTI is 2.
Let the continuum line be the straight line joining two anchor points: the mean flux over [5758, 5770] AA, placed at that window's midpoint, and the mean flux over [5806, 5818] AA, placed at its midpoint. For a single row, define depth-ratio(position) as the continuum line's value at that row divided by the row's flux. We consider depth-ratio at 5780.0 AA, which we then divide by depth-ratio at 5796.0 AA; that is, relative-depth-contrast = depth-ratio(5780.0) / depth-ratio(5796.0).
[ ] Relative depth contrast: 1.03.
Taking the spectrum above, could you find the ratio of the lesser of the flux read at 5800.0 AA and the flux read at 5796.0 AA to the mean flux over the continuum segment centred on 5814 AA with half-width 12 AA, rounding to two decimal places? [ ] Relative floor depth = 0.96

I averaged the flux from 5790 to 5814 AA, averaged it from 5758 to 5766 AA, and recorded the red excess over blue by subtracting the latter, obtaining -0.12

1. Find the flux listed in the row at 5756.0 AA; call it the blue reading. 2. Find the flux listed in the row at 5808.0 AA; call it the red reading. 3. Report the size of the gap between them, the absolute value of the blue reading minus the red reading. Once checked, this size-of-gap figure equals 0.30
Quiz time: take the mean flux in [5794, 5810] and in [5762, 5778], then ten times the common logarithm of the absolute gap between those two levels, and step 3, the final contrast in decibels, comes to -8.2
